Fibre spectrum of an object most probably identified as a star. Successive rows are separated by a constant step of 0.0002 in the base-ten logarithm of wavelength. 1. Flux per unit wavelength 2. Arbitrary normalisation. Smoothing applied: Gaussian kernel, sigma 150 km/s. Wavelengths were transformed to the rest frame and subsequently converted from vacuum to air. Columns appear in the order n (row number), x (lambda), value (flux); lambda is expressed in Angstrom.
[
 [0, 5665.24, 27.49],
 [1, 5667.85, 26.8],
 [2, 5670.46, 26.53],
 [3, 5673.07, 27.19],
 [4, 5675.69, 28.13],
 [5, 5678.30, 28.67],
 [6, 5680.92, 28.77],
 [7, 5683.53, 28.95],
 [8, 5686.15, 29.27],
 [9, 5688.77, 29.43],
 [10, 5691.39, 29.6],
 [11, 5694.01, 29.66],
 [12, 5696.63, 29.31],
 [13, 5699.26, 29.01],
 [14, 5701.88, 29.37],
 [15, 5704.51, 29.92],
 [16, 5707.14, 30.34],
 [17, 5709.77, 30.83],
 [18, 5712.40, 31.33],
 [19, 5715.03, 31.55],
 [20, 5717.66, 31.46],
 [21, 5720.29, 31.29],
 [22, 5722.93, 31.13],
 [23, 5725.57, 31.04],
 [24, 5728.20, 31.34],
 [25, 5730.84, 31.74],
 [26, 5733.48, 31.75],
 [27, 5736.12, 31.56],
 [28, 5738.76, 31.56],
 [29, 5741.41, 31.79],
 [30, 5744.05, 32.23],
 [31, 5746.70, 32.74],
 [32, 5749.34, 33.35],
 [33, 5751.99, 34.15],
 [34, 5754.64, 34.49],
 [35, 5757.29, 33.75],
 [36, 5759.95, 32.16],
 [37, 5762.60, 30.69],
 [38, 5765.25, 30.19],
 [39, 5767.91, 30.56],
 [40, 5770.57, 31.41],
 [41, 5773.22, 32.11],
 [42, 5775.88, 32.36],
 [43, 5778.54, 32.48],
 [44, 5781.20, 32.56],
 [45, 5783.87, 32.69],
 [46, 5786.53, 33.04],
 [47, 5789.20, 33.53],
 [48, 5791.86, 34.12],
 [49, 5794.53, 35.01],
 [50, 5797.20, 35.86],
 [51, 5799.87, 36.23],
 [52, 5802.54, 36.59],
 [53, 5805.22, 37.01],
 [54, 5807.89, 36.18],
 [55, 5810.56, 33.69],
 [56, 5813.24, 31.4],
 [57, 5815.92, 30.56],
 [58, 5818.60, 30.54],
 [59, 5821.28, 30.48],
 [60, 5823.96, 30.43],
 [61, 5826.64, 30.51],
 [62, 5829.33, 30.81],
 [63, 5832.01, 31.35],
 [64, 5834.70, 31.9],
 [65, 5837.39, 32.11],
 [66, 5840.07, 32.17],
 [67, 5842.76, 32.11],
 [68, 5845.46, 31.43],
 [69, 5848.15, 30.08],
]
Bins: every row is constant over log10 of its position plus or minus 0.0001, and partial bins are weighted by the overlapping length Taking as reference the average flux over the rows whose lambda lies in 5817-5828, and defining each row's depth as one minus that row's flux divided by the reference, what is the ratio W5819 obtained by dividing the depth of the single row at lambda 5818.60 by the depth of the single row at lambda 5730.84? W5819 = 0.0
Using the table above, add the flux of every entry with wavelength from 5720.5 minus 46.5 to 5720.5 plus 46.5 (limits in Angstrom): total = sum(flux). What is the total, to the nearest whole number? 1083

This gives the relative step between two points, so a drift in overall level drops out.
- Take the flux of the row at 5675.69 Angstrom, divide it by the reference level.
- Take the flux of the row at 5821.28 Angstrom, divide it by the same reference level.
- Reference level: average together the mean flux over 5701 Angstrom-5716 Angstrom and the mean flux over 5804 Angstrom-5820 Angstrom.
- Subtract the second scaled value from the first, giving -0.07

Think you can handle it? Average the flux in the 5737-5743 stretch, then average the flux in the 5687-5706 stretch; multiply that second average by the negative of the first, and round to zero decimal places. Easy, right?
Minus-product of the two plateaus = -934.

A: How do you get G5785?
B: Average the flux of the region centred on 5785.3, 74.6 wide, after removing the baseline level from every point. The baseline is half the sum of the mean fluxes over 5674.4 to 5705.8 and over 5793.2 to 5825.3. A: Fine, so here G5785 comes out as 1.7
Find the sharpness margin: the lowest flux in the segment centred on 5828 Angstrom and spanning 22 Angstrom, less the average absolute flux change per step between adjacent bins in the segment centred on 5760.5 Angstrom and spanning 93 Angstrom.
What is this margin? 29.98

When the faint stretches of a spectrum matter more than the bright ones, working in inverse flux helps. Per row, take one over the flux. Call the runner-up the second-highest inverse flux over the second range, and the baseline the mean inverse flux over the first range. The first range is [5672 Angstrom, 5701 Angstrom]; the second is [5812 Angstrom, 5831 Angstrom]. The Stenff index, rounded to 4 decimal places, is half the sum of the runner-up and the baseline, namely 0.0337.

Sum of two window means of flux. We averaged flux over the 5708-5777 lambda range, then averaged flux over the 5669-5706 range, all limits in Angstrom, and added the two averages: 60.7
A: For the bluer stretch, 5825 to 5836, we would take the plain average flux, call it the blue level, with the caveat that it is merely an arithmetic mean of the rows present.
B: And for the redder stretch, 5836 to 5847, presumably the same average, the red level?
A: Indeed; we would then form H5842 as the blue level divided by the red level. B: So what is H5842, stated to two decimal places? 0.97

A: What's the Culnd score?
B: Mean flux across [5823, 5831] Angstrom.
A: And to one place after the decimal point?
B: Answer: 30.6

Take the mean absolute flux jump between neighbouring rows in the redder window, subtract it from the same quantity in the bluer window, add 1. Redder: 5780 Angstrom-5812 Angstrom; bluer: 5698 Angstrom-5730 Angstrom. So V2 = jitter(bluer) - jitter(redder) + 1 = 0.6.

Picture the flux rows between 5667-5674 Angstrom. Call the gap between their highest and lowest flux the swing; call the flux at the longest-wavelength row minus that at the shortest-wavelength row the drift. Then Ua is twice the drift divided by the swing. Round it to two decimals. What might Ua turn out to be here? 1.18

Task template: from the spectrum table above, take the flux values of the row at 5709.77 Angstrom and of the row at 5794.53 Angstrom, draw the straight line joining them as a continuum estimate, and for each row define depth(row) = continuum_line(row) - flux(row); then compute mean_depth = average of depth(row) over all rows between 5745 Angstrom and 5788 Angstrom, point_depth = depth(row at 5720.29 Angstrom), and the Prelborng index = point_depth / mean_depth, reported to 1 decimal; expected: 0.0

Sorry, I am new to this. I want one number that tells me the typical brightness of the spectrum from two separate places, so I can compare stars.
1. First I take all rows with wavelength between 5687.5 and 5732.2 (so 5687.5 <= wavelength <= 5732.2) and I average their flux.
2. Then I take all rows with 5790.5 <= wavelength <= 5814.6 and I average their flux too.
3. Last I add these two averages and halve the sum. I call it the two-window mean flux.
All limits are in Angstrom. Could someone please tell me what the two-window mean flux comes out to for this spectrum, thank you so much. 32.8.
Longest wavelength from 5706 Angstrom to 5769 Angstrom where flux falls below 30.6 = 5767.91 Angstrom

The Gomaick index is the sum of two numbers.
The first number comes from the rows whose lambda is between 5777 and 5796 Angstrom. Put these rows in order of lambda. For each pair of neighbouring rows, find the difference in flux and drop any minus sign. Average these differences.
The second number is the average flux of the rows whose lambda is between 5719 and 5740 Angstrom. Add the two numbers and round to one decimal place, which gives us 31.8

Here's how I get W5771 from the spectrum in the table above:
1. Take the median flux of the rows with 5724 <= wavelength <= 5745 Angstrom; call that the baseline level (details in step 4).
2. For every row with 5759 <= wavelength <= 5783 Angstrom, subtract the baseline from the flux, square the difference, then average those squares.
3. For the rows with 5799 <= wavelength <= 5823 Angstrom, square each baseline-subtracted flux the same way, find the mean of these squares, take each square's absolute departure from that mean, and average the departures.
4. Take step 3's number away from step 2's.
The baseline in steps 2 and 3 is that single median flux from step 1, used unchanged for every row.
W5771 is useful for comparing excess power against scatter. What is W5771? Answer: -10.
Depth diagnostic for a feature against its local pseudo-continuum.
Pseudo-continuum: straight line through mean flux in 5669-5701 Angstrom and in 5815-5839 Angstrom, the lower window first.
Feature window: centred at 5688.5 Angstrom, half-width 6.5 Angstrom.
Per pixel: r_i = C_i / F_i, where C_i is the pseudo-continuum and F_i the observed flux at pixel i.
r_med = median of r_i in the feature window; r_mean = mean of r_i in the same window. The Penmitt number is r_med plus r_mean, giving 1.96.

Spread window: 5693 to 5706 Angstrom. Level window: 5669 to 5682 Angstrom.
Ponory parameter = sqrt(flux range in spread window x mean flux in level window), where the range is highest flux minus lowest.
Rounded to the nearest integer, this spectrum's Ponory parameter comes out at 5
